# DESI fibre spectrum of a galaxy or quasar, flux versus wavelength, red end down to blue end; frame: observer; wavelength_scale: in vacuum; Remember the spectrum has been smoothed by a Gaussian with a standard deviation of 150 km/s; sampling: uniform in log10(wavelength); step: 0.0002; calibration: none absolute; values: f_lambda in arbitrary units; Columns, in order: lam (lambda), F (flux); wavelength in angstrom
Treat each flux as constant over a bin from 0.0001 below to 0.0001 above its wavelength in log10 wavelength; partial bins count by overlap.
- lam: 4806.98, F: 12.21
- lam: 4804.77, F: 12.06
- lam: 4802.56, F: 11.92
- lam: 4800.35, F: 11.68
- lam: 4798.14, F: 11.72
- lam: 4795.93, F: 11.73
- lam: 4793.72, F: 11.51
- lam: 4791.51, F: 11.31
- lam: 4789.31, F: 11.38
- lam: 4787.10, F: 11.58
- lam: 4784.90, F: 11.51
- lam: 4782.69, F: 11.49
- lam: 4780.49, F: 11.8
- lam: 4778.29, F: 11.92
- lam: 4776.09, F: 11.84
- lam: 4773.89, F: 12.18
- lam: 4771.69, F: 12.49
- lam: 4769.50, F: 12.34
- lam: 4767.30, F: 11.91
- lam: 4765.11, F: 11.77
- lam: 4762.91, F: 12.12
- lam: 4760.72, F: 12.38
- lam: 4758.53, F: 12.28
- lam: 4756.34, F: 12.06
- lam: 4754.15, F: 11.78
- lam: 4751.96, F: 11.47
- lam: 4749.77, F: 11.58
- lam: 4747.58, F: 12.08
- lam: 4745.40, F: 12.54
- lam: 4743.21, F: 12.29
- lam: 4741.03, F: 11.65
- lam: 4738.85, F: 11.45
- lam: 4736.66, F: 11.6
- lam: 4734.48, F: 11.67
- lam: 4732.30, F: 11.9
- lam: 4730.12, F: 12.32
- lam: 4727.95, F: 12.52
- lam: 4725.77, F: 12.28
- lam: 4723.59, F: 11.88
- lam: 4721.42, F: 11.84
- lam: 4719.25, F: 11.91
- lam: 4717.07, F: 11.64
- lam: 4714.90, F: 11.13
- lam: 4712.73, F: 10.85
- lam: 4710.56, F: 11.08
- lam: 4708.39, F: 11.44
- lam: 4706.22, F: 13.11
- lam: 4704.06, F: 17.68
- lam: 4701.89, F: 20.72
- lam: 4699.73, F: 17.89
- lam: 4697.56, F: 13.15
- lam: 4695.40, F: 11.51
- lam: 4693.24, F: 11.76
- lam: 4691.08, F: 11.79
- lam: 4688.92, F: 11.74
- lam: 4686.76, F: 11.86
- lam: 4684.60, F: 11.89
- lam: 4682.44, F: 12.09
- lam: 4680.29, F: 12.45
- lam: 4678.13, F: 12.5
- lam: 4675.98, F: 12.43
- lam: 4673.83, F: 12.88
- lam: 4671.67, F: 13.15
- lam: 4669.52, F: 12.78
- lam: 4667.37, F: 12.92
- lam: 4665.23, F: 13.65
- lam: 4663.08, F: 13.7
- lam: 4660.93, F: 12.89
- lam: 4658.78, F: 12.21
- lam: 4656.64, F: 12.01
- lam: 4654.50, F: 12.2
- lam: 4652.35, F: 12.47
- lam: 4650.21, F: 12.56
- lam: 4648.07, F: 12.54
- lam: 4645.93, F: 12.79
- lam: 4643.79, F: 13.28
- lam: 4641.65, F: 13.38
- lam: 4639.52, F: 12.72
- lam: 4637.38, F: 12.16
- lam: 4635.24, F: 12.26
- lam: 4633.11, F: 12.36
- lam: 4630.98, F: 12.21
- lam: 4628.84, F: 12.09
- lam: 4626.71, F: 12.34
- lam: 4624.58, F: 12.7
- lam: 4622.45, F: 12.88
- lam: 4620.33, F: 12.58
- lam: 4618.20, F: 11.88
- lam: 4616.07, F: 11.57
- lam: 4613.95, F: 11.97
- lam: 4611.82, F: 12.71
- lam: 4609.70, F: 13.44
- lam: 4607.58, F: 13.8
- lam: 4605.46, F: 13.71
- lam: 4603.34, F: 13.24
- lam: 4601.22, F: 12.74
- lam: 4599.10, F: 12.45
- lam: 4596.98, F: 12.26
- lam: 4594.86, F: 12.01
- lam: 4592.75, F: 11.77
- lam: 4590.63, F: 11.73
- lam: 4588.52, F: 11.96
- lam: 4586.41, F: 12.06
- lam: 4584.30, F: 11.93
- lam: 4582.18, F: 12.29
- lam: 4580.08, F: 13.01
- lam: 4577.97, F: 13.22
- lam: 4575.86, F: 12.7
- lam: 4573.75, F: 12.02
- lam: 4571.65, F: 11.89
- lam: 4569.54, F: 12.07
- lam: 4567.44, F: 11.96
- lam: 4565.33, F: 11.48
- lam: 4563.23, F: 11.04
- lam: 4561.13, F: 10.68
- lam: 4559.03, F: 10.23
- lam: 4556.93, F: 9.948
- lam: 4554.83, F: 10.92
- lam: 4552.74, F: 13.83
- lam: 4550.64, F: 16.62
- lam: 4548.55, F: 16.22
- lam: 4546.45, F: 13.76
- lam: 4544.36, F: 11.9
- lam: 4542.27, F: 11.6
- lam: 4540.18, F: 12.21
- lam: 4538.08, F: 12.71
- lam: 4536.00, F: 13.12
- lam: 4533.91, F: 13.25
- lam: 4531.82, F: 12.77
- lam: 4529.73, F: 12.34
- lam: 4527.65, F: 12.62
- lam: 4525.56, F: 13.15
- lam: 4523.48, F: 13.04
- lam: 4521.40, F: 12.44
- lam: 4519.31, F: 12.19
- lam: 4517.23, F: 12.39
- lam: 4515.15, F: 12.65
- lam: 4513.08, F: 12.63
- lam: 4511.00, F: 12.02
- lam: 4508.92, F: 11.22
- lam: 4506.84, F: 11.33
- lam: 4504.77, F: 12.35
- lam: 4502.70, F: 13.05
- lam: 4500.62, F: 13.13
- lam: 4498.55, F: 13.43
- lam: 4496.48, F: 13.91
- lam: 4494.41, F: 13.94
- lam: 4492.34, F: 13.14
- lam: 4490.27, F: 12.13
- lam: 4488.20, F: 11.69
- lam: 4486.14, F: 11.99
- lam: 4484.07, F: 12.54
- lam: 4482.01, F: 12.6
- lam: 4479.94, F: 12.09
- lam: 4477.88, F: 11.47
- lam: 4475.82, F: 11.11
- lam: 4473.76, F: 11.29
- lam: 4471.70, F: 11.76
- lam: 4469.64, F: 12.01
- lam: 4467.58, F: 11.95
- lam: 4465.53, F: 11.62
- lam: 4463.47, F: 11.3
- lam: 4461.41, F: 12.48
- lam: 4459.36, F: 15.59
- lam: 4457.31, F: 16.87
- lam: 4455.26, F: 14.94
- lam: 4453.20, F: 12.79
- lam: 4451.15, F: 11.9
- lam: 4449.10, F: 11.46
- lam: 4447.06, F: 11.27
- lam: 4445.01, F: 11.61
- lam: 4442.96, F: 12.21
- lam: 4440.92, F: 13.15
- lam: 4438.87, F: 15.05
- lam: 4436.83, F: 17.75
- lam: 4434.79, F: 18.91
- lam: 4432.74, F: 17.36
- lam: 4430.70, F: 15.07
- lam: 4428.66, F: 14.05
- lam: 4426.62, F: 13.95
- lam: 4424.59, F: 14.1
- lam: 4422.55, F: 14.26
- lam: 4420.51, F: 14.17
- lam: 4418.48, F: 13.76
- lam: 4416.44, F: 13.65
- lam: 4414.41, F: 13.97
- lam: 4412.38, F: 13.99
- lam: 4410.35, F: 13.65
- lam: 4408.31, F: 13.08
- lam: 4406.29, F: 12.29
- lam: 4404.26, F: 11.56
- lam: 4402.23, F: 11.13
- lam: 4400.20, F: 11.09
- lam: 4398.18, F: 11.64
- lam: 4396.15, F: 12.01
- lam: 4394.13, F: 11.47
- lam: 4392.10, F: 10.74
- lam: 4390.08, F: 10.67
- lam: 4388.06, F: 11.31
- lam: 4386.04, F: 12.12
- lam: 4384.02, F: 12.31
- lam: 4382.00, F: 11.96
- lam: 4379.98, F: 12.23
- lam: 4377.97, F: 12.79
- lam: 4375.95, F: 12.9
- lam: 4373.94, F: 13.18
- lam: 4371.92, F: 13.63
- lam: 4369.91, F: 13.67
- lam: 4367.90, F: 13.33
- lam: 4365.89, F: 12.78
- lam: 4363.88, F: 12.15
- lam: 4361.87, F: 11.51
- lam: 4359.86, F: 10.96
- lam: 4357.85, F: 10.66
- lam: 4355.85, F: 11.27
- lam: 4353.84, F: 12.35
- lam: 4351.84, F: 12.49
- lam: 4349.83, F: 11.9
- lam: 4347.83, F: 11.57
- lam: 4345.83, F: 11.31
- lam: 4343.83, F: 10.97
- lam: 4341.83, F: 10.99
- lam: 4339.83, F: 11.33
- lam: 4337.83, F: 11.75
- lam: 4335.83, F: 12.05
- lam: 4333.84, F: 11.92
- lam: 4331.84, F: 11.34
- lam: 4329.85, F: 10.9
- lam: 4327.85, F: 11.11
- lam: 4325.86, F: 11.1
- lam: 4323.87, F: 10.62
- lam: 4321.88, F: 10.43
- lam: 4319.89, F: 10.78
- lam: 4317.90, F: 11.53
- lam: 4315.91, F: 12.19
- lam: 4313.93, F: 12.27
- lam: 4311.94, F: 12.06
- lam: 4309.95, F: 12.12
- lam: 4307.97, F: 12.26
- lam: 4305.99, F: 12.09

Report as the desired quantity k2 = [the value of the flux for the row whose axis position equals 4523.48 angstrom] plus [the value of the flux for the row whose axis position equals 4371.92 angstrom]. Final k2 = 27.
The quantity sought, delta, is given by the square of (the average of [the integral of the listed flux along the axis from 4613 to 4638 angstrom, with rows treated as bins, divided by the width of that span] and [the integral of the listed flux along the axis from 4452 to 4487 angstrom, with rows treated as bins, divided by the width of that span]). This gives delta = 155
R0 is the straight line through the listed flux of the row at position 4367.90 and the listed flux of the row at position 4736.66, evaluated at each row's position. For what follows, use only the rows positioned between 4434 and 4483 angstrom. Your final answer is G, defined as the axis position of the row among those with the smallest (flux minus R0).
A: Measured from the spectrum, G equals 4475.82 angstrom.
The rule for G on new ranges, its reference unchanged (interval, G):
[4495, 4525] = 4508.92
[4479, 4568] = 4556.93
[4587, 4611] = 4590.63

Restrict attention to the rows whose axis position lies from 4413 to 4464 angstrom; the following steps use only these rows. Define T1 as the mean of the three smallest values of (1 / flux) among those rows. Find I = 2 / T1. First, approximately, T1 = 0.056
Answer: 36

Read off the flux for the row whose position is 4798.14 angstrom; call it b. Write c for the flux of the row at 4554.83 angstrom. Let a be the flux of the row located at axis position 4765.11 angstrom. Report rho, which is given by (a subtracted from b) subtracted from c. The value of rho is 11.0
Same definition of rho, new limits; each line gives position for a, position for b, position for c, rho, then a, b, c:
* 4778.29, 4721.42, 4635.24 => 12.3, 11.92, 11.84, 12.26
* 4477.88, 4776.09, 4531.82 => 12.4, 11.47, 11.84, 12.77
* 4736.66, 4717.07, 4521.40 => 12.4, 11.6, 11.64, 12.44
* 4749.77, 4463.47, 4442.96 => 12.5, 11.58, 11.3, 12.21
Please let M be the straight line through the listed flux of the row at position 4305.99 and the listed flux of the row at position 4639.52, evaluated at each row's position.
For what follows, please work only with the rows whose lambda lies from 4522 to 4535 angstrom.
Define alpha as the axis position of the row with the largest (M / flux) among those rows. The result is 4529.73 angstrom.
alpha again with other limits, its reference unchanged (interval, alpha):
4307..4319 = 4317.90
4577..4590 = 4584.30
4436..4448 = 4447.06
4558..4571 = 4559.03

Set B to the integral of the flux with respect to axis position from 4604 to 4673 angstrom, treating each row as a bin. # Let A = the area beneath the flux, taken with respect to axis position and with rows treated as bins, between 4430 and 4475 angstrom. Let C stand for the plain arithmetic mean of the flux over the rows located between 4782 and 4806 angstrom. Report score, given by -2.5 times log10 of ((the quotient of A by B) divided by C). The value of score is 3.06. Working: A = 609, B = 876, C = 11.6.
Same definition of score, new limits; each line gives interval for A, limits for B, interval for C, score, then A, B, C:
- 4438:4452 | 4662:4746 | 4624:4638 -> 4.70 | 173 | 1063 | 12.3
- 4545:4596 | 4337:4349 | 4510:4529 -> 1.09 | 627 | 136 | 12.6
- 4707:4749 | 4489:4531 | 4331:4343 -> 2.73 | 496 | 531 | 11.6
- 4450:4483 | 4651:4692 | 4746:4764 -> 2.92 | 416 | 513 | 12.0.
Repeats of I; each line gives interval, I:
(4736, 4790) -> 25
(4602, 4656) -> 27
